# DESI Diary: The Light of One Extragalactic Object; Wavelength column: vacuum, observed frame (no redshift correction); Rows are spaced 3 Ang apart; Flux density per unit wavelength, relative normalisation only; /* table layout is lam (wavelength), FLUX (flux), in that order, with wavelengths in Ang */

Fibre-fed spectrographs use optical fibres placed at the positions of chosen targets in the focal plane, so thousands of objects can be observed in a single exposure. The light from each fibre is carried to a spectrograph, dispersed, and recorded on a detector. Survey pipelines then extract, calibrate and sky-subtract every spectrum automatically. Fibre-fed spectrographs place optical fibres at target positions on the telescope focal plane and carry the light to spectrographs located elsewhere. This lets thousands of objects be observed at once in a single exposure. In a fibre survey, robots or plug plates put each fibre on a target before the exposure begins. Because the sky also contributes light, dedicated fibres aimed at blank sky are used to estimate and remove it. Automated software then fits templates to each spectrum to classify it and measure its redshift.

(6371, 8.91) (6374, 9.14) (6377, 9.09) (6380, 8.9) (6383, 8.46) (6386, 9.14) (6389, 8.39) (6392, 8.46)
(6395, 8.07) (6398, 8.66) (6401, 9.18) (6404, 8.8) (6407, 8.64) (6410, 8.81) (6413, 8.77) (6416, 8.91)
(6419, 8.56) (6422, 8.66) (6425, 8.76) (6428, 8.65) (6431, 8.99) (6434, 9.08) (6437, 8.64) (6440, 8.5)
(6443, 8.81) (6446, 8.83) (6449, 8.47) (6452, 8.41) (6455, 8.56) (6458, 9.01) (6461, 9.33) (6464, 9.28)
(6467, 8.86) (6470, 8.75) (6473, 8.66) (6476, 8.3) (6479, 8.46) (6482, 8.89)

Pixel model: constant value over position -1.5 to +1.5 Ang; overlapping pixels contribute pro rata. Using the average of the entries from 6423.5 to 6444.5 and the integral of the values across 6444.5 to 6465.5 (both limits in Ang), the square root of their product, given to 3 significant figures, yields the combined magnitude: 40.4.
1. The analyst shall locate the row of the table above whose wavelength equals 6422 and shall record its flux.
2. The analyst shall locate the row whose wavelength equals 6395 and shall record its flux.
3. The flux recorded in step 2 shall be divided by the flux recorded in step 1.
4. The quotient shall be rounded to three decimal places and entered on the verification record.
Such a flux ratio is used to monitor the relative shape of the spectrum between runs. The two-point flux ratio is 0.932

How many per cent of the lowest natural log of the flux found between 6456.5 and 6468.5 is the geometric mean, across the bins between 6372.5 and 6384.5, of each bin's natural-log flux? 100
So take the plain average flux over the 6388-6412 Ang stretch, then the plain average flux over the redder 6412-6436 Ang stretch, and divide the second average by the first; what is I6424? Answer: 1.02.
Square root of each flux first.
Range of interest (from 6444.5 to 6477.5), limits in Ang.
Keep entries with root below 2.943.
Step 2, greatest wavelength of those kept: 6476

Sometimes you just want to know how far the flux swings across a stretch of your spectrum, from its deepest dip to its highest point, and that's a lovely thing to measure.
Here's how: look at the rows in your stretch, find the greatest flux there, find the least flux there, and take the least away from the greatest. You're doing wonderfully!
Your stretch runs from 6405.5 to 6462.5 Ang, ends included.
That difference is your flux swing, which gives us 0.92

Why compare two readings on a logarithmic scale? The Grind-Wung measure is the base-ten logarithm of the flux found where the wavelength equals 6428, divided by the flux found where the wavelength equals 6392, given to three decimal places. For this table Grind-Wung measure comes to 0.010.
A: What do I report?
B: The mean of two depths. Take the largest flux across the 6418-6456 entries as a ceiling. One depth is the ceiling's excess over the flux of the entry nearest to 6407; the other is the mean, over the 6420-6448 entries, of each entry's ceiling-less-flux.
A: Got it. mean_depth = 0.38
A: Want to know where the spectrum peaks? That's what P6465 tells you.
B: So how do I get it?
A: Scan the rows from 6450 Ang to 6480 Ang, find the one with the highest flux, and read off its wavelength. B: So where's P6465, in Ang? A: 6461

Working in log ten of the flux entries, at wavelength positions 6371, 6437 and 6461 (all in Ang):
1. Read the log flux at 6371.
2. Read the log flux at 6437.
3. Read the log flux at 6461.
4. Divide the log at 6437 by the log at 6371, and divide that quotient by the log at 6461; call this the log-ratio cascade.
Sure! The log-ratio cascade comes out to 1.02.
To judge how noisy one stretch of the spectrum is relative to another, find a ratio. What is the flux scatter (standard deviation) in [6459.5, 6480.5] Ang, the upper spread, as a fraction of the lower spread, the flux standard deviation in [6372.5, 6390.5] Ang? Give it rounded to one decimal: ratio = 1.1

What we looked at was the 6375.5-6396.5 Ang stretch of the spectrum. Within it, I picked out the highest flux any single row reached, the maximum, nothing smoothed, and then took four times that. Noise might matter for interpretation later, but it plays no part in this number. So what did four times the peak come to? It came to 36.6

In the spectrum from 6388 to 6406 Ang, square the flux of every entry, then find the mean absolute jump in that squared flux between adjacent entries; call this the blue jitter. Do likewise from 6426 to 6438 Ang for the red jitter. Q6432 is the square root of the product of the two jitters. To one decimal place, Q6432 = 5.9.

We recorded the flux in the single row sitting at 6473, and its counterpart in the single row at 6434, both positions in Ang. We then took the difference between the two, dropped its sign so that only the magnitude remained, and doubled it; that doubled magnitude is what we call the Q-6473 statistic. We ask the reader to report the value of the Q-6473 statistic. 0.84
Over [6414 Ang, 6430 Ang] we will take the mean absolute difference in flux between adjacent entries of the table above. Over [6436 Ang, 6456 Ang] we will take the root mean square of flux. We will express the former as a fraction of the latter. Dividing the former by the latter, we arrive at 0.019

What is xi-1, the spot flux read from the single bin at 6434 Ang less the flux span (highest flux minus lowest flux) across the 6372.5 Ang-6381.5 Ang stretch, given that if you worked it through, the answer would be 8.84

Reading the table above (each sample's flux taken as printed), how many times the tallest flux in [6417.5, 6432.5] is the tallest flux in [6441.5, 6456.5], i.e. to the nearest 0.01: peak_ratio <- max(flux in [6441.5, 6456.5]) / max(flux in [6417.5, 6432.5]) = 0.98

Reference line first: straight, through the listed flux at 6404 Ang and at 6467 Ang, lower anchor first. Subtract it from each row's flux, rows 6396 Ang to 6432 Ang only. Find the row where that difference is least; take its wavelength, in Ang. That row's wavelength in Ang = 6419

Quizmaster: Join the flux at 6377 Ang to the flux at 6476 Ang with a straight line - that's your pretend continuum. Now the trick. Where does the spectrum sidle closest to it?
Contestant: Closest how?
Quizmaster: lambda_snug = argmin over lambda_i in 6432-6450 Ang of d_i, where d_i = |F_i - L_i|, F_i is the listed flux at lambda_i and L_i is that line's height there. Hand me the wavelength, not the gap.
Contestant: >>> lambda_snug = 6437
